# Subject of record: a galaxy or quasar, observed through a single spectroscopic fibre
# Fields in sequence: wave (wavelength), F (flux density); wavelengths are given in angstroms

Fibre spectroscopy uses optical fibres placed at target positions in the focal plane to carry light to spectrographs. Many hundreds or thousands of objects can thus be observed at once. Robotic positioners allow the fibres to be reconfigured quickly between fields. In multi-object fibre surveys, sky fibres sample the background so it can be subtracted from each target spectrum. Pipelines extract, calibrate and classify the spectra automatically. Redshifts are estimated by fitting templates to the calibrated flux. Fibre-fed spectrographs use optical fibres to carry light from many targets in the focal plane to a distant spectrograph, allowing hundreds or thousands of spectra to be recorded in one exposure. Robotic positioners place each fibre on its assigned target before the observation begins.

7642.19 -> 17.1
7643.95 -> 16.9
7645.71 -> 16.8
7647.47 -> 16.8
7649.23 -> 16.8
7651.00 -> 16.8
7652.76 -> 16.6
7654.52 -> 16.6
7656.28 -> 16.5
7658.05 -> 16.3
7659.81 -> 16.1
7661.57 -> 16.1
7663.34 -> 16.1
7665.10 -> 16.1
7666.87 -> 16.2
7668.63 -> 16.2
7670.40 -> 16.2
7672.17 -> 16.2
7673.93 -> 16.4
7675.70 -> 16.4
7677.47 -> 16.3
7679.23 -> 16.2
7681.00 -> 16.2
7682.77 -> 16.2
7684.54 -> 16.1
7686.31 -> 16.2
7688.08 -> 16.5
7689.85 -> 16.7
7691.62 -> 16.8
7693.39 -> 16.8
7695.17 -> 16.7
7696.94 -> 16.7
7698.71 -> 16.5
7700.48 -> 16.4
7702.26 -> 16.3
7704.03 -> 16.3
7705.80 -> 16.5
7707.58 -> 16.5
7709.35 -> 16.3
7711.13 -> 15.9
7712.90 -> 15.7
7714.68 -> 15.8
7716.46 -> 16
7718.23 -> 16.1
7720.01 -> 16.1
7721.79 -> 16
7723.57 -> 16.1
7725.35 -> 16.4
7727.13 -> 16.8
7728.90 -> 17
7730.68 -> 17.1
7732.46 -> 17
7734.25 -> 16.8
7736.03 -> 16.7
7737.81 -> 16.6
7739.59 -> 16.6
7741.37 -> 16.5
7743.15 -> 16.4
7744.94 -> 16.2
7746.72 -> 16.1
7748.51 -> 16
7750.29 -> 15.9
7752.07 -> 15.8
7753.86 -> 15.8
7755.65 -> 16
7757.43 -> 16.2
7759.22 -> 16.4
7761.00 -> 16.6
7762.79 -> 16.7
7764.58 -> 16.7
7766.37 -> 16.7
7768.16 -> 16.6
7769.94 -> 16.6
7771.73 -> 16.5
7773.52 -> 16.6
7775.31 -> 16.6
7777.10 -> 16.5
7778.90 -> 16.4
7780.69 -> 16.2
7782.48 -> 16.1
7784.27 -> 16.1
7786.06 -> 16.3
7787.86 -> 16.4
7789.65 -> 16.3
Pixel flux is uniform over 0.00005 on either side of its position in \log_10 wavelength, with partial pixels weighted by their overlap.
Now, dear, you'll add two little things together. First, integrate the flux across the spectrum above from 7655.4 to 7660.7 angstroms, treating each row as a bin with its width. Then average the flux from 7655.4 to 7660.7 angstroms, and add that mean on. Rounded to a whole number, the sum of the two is 103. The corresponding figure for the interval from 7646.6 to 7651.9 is 106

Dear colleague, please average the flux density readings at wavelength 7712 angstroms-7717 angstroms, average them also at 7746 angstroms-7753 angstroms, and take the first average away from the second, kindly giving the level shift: 0.12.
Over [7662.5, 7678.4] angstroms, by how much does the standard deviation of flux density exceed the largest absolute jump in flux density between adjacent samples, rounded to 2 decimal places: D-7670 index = -0.09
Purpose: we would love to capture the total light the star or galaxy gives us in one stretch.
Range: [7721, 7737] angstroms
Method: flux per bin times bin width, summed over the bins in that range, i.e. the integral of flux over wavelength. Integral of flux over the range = 267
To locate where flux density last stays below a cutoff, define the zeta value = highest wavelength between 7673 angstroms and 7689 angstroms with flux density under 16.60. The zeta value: 7688.08 angstroms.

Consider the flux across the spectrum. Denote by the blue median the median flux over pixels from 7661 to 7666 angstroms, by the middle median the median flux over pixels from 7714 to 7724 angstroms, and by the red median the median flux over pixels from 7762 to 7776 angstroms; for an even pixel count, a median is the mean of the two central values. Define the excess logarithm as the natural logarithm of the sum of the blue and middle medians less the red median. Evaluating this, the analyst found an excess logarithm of 2.74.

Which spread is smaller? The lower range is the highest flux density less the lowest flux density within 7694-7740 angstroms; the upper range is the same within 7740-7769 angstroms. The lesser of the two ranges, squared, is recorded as 0.8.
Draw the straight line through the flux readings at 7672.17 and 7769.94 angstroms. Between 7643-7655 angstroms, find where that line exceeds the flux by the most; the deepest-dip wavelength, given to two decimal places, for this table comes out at 7654.52 angstroms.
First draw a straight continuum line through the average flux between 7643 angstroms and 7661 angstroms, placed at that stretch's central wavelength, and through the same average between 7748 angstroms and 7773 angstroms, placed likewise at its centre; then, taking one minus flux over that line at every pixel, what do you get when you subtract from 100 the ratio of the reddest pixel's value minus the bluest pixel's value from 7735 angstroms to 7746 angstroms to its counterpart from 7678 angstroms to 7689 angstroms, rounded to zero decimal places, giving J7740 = 101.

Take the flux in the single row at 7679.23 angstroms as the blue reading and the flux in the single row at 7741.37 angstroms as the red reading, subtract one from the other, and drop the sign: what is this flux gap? 0.3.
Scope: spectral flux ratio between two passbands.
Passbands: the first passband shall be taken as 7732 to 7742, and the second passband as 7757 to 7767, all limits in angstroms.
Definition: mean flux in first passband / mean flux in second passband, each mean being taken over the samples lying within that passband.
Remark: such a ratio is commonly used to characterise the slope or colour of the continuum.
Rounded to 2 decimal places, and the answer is 1.01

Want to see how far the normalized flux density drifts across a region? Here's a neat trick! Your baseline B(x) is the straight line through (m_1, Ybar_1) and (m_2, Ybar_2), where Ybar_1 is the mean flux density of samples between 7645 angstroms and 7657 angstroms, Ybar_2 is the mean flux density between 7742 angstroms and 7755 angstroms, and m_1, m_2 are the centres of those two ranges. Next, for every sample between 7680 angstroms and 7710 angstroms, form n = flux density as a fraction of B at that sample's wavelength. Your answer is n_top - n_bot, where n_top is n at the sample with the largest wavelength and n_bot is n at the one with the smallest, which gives 0.018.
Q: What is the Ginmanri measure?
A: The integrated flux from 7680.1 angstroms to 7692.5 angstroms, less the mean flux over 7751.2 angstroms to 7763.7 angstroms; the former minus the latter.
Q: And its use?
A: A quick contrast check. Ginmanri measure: 187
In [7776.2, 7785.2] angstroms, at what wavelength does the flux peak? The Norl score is 7777.10 angstroms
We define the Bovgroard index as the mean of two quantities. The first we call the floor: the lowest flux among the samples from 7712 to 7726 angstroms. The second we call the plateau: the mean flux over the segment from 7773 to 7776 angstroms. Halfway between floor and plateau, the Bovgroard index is 16.15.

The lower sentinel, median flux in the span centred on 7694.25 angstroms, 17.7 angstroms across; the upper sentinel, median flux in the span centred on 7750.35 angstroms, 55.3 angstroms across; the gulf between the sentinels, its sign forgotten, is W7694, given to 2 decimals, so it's 0.00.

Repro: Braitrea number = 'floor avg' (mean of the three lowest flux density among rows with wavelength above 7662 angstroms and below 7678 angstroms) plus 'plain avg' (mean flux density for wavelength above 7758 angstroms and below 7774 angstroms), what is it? 32.7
